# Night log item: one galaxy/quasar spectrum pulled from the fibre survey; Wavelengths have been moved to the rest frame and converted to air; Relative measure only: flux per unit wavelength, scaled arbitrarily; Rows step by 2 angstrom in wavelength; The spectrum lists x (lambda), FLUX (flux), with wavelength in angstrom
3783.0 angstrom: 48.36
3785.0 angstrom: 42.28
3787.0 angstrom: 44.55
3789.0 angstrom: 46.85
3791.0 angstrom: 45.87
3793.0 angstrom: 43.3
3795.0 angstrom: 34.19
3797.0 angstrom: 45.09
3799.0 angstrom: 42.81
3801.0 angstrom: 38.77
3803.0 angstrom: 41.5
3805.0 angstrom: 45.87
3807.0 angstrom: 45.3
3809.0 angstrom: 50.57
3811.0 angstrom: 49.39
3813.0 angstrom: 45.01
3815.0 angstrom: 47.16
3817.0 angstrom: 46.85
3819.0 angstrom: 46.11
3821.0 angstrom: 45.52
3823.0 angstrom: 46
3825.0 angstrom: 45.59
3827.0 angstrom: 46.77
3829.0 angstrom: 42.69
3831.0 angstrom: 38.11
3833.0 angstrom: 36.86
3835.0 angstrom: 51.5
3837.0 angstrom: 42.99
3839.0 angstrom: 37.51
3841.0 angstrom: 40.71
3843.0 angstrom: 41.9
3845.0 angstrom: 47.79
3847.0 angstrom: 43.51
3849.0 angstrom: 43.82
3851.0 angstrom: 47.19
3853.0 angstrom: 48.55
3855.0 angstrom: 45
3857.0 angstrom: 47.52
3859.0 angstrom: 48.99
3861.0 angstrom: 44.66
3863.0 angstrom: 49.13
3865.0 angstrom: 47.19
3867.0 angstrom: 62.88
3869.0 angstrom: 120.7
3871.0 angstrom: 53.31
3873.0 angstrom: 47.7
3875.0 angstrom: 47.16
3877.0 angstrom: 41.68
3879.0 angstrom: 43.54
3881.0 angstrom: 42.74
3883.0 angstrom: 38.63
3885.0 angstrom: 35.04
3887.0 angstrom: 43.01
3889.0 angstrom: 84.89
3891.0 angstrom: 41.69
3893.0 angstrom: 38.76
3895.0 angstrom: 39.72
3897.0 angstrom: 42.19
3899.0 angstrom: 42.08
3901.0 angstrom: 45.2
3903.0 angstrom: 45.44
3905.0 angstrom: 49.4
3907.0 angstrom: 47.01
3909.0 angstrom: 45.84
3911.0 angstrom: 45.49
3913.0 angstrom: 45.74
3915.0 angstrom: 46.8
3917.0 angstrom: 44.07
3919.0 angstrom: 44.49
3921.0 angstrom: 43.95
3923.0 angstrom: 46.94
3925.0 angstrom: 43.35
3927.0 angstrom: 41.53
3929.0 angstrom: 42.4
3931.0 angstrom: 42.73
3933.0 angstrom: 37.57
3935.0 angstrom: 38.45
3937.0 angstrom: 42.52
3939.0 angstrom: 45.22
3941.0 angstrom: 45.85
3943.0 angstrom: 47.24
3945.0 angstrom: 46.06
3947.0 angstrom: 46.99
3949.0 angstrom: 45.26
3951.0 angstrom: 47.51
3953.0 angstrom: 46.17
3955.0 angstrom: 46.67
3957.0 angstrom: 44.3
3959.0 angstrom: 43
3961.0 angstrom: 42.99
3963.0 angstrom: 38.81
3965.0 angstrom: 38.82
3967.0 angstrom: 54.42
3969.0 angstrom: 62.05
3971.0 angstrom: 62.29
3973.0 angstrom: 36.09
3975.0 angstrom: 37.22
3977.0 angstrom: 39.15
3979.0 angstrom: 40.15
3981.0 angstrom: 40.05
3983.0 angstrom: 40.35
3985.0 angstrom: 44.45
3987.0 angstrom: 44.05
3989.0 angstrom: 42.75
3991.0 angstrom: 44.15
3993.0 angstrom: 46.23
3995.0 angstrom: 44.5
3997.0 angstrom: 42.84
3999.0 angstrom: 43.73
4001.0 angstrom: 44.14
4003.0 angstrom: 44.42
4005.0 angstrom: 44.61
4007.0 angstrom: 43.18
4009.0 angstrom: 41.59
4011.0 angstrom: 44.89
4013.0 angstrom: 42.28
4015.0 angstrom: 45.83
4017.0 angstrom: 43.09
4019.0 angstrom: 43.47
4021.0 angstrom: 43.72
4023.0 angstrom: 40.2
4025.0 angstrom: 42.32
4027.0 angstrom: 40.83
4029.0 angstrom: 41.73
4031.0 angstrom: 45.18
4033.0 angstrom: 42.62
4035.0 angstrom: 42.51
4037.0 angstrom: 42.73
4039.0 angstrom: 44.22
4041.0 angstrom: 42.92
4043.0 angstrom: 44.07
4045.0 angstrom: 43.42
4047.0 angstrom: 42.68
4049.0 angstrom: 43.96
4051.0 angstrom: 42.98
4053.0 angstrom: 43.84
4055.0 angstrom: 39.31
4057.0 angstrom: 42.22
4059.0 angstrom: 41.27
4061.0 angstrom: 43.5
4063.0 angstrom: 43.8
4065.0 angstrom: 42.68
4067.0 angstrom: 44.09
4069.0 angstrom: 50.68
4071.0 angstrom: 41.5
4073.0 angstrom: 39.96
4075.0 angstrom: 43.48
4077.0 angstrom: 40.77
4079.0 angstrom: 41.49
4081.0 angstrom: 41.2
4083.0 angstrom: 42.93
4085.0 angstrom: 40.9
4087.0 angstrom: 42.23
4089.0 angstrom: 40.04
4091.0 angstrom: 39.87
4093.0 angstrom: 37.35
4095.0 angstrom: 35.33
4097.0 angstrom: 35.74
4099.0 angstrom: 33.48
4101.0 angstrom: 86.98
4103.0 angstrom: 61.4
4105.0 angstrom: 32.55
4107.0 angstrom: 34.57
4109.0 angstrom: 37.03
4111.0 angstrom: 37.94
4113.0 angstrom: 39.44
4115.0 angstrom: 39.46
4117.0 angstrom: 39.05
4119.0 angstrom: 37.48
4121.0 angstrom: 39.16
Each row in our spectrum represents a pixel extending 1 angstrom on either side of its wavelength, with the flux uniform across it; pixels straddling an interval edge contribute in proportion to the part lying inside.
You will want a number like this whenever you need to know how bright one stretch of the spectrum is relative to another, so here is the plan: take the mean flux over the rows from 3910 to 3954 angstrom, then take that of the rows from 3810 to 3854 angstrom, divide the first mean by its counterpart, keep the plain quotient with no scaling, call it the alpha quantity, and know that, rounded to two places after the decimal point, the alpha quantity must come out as 0.99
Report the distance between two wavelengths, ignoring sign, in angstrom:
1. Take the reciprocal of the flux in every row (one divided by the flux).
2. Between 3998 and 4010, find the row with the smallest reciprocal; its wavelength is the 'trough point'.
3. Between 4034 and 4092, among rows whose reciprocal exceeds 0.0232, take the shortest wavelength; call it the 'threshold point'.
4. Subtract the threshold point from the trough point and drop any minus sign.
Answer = 30 angstrom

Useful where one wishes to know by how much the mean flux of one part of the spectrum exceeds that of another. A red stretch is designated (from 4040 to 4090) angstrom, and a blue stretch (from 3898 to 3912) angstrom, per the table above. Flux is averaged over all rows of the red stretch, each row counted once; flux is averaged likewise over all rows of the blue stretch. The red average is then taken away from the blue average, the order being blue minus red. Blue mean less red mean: 3.1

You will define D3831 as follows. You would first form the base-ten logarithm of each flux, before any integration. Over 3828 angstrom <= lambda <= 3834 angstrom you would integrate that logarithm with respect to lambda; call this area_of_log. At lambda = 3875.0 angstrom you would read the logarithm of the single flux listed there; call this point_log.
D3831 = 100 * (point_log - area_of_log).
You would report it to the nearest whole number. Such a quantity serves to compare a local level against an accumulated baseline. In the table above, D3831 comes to -788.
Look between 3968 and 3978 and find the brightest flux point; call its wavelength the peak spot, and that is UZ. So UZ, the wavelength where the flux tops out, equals 3971.0 angstrom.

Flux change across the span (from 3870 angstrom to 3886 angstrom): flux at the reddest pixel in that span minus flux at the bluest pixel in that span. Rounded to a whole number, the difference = -18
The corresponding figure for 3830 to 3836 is 13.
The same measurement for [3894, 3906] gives 10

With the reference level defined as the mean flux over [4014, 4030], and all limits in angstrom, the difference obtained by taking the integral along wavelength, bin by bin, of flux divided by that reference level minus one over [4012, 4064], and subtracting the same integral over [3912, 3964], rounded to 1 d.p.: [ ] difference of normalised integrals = -1.5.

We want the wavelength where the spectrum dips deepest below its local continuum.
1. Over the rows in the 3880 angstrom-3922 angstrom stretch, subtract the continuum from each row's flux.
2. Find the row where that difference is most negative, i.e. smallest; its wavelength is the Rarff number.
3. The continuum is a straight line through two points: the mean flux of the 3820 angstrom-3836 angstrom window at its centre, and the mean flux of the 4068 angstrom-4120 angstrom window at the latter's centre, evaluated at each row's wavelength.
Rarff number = 3885.0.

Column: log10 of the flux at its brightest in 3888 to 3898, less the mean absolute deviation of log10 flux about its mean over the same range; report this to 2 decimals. 1.83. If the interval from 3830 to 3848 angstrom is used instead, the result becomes 1.67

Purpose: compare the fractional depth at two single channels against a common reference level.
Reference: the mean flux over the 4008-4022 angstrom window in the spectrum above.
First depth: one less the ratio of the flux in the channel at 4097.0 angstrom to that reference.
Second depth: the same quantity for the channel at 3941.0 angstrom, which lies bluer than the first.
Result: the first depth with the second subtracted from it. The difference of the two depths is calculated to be 0.2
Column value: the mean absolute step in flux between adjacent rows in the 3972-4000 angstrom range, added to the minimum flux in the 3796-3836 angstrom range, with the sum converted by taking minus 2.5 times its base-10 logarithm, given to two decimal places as -3.96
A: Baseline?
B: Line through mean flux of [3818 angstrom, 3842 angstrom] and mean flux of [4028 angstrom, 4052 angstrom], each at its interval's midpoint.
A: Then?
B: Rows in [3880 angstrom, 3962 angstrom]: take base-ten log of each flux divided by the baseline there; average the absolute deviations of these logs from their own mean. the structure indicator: 0.031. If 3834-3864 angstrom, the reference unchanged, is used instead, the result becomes 0.029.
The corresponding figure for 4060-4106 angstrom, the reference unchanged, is 0.052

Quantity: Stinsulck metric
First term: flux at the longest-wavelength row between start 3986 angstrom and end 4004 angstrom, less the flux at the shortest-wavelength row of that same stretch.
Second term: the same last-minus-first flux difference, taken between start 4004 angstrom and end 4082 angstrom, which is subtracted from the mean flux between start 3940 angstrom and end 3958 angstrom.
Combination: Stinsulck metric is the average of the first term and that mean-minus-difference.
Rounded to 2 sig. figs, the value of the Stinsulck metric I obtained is 25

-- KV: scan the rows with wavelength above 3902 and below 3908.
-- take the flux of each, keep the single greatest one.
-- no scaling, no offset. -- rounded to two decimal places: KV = 49.40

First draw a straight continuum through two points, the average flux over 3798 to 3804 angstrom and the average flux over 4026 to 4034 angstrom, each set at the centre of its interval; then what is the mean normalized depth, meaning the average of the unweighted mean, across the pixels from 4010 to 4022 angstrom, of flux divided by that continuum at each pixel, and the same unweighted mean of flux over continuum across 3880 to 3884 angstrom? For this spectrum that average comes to 1.01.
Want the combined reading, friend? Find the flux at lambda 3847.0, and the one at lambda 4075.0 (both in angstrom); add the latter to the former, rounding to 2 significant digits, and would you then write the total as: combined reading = 87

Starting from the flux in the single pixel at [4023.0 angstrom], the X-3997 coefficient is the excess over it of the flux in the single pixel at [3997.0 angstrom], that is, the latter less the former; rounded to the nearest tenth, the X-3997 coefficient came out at 2.6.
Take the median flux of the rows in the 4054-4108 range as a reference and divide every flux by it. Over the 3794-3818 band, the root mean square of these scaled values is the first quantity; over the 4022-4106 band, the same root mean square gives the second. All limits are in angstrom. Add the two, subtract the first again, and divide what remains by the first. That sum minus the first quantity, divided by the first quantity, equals 0.98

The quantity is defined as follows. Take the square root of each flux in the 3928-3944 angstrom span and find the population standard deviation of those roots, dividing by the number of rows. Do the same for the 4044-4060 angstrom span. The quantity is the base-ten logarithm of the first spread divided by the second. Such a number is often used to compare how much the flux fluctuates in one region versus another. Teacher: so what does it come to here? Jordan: 0.34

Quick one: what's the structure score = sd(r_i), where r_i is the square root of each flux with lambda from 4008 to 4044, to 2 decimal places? 0.11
